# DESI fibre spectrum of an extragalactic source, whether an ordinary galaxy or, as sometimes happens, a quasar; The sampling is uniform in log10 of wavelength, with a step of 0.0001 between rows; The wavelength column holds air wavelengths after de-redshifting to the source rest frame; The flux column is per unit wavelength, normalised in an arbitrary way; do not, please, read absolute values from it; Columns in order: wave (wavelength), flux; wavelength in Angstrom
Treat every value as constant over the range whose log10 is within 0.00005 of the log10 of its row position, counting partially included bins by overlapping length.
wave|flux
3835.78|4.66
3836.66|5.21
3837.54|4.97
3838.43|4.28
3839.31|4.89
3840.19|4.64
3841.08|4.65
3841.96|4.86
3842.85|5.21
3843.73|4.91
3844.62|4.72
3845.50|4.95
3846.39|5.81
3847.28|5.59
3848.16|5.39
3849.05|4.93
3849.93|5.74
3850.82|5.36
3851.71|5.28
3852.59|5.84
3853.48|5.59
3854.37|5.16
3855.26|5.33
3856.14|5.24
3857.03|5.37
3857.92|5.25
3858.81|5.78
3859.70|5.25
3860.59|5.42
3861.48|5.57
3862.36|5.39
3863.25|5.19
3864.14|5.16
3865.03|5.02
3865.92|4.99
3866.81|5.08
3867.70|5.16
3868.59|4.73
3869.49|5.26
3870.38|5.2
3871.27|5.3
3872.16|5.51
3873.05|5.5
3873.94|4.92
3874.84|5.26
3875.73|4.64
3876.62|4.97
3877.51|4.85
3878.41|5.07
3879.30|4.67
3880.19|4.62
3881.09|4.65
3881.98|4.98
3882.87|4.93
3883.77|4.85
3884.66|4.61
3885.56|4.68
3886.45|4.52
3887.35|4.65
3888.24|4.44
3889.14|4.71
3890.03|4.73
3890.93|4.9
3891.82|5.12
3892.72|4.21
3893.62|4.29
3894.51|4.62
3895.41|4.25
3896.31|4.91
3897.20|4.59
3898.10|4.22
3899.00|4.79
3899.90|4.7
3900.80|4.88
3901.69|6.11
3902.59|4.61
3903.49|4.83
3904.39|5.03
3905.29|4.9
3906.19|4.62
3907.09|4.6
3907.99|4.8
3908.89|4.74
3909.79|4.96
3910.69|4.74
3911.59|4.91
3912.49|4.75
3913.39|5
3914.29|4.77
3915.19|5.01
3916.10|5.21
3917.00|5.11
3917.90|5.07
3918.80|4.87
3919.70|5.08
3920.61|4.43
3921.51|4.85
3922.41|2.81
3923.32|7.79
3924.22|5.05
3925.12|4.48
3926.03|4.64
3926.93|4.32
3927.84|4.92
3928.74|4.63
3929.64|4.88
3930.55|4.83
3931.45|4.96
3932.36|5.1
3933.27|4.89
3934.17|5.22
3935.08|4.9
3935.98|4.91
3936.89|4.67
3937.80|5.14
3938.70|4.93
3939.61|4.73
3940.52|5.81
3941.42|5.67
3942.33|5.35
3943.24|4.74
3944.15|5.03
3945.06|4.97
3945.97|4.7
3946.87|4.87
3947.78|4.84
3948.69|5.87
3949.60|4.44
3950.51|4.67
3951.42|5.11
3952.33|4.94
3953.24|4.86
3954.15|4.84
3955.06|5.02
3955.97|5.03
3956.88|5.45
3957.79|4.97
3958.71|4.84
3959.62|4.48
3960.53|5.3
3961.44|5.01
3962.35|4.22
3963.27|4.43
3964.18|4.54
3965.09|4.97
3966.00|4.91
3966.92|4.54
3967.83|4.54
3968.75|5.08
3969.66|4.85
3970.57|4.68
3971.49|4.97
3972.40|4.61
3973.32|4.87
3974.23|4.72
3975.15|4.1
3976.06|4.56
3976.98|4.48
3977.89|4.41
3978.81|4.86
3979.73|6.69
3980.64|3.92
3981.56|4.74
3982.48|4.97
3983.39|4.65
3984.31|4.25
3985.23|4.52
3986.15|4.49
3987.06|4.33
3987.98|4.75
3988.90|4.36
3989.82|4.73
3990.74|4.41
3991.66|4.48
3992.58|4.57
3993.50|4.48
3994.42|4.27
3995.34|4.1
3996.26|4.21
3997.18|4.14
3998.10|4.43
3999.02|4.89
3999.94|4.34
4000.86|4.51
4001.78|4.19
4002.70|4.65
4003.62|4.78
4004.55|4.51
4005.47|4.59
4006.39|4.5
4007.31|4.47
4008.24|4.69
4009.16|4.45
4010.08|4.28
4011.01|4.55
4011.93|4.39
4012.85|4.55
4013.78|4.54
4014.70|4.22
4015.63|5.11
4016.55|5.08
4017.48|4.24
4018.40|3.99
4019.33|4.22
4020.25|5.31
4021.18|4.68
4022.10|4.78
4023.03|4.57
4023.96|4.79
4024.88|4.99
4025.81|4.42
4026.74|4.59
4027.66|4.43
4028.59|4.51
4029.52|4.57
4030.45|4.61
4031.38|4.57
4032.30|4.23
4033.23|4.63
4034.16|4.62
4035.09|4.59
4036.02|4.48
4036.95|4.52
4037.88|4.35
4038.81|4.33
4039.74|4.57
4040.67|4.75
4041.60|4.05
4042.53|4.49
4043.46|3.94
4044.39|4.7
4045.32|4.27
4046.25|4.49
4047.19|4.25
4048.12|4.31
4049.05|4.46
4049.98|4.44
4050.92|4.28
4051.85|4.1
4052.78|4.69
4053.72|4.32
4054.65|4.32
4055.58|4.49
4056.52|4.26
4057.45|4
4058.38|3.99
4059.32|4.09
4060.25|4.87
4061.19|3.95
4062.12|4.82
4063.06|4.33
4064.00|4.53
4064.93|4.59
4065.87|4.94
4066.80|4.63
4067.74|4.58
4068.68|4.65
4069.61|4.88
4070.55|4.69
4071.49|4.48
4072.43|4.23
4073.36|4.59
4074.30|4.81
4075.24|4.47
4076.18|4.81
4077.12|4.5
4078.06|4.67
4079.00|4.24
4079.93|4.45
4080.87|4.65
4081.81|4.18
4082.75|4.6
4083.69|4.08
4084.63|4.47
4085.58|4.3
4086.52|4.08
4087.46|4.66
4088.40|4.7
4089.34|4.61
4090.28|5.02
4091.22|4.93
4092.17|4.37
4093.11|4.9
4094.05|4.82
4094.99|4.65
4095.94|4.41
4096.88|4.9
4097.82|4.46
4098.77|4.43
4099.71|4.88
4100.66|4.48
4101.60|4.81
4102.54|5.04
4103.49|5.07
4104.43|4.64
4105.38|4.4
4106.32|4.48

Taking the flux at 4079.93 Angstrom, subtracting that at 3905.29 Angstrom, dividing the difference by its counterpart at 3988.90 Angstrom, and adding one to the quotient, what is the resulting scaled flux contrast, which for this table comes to 0.90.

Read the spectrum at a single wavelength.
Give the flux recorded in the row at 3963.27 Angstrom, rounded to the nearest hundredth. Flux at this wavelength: 4.43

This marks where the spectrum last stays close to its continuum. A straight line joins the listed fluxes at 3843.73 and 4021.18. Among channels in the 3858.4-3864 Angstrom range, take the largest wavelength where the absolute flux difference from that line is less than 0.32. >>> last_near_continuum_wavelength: 3863.25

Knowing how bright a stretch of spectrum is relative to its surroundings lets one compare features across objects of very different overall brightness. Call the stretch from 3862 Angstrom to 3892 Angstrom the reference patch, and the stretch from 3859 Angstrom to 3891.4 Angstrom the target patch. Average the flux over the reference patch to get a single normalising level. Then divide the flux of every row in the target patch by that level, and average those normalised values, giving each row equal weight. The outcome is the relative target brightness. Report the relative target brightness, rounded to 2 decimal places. 1.01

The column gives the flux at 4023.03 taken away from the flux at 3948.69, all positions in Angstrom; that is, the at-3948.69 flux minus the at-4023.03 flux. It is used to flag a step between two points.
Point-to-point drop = 1.3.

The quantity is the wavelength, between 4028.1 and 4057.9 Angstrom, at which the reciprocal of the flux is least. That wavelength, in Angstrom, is 4040.67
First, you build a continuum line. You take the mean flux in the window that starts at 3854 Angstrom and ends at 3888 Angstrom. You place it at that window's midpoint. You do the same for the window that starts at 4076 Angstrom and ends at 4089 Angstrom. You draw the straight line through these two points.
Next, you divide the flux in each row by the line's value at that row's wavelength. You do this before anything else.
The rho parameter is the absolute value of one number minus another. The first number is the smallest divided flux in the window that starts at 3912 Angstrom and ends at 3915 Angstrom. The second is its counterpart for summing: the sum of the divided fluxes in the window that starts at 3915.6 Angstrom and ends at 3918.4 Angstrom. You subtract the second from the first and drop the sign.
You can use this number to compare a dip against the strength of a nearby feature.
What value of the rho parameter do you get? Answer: 2.16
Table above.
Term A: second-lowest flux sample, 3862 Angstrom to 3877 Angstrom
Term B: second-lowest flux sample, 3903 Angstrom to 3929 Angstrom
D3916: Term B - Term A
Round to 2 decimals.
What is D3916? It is -0.41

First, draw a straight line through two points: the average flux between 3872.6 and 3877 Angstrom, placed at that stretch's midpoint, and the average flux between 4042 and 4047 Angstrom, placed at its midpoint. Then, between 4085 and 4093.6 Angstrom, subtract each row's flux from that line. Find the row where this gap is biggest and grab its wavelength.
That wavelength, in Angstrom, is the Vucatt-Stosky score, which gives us 4086.52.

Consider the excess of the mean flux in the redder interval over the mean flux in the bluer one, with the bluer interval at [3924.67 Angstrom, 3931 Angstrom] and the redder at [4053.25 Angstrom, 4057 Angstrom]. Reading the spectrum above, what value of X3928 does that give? -0.32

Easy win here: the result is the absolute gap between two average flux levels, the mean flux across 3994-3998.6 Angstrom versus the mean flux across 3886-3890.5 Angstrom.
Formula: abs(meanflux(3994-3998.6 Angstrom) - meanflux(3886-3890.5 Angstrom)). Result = 0.38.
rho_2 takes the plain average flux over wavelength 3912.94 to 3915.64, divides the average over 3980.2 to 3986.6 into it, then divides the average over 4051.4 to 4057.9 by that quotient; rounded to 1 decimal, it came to 3.9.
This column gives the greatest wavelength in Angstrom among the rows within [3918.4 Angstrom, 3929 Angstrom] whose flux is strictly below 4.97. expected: 3928.74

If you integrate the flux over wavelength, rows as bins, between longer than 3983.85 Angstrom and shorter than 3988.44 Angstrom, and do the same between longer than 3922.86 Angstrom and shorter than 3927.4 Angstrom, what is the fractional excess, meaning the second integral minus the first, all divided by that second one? 0.14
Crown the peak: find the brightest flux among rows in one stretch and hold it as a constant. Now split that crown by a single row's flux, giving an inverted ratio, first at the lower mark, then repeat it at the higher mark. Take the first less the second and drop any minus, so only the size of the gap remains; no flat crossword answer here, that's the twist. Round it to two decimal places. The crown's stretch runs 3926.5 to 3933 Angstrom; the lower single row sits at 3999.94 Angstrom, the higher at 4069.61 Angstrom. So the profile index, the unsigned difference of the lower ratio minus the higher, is 0.13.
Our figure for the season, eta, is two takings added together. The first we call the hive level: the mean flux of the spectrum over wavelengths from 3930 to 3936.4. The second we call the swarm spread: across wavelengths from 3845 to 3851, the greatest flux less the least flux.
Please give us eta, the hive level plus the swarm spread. 5.9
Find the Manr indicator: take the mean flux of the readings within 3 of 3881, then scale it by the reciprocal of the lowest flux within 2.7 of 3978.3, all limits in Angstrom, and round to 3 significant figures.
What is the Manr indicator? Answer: 1.23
